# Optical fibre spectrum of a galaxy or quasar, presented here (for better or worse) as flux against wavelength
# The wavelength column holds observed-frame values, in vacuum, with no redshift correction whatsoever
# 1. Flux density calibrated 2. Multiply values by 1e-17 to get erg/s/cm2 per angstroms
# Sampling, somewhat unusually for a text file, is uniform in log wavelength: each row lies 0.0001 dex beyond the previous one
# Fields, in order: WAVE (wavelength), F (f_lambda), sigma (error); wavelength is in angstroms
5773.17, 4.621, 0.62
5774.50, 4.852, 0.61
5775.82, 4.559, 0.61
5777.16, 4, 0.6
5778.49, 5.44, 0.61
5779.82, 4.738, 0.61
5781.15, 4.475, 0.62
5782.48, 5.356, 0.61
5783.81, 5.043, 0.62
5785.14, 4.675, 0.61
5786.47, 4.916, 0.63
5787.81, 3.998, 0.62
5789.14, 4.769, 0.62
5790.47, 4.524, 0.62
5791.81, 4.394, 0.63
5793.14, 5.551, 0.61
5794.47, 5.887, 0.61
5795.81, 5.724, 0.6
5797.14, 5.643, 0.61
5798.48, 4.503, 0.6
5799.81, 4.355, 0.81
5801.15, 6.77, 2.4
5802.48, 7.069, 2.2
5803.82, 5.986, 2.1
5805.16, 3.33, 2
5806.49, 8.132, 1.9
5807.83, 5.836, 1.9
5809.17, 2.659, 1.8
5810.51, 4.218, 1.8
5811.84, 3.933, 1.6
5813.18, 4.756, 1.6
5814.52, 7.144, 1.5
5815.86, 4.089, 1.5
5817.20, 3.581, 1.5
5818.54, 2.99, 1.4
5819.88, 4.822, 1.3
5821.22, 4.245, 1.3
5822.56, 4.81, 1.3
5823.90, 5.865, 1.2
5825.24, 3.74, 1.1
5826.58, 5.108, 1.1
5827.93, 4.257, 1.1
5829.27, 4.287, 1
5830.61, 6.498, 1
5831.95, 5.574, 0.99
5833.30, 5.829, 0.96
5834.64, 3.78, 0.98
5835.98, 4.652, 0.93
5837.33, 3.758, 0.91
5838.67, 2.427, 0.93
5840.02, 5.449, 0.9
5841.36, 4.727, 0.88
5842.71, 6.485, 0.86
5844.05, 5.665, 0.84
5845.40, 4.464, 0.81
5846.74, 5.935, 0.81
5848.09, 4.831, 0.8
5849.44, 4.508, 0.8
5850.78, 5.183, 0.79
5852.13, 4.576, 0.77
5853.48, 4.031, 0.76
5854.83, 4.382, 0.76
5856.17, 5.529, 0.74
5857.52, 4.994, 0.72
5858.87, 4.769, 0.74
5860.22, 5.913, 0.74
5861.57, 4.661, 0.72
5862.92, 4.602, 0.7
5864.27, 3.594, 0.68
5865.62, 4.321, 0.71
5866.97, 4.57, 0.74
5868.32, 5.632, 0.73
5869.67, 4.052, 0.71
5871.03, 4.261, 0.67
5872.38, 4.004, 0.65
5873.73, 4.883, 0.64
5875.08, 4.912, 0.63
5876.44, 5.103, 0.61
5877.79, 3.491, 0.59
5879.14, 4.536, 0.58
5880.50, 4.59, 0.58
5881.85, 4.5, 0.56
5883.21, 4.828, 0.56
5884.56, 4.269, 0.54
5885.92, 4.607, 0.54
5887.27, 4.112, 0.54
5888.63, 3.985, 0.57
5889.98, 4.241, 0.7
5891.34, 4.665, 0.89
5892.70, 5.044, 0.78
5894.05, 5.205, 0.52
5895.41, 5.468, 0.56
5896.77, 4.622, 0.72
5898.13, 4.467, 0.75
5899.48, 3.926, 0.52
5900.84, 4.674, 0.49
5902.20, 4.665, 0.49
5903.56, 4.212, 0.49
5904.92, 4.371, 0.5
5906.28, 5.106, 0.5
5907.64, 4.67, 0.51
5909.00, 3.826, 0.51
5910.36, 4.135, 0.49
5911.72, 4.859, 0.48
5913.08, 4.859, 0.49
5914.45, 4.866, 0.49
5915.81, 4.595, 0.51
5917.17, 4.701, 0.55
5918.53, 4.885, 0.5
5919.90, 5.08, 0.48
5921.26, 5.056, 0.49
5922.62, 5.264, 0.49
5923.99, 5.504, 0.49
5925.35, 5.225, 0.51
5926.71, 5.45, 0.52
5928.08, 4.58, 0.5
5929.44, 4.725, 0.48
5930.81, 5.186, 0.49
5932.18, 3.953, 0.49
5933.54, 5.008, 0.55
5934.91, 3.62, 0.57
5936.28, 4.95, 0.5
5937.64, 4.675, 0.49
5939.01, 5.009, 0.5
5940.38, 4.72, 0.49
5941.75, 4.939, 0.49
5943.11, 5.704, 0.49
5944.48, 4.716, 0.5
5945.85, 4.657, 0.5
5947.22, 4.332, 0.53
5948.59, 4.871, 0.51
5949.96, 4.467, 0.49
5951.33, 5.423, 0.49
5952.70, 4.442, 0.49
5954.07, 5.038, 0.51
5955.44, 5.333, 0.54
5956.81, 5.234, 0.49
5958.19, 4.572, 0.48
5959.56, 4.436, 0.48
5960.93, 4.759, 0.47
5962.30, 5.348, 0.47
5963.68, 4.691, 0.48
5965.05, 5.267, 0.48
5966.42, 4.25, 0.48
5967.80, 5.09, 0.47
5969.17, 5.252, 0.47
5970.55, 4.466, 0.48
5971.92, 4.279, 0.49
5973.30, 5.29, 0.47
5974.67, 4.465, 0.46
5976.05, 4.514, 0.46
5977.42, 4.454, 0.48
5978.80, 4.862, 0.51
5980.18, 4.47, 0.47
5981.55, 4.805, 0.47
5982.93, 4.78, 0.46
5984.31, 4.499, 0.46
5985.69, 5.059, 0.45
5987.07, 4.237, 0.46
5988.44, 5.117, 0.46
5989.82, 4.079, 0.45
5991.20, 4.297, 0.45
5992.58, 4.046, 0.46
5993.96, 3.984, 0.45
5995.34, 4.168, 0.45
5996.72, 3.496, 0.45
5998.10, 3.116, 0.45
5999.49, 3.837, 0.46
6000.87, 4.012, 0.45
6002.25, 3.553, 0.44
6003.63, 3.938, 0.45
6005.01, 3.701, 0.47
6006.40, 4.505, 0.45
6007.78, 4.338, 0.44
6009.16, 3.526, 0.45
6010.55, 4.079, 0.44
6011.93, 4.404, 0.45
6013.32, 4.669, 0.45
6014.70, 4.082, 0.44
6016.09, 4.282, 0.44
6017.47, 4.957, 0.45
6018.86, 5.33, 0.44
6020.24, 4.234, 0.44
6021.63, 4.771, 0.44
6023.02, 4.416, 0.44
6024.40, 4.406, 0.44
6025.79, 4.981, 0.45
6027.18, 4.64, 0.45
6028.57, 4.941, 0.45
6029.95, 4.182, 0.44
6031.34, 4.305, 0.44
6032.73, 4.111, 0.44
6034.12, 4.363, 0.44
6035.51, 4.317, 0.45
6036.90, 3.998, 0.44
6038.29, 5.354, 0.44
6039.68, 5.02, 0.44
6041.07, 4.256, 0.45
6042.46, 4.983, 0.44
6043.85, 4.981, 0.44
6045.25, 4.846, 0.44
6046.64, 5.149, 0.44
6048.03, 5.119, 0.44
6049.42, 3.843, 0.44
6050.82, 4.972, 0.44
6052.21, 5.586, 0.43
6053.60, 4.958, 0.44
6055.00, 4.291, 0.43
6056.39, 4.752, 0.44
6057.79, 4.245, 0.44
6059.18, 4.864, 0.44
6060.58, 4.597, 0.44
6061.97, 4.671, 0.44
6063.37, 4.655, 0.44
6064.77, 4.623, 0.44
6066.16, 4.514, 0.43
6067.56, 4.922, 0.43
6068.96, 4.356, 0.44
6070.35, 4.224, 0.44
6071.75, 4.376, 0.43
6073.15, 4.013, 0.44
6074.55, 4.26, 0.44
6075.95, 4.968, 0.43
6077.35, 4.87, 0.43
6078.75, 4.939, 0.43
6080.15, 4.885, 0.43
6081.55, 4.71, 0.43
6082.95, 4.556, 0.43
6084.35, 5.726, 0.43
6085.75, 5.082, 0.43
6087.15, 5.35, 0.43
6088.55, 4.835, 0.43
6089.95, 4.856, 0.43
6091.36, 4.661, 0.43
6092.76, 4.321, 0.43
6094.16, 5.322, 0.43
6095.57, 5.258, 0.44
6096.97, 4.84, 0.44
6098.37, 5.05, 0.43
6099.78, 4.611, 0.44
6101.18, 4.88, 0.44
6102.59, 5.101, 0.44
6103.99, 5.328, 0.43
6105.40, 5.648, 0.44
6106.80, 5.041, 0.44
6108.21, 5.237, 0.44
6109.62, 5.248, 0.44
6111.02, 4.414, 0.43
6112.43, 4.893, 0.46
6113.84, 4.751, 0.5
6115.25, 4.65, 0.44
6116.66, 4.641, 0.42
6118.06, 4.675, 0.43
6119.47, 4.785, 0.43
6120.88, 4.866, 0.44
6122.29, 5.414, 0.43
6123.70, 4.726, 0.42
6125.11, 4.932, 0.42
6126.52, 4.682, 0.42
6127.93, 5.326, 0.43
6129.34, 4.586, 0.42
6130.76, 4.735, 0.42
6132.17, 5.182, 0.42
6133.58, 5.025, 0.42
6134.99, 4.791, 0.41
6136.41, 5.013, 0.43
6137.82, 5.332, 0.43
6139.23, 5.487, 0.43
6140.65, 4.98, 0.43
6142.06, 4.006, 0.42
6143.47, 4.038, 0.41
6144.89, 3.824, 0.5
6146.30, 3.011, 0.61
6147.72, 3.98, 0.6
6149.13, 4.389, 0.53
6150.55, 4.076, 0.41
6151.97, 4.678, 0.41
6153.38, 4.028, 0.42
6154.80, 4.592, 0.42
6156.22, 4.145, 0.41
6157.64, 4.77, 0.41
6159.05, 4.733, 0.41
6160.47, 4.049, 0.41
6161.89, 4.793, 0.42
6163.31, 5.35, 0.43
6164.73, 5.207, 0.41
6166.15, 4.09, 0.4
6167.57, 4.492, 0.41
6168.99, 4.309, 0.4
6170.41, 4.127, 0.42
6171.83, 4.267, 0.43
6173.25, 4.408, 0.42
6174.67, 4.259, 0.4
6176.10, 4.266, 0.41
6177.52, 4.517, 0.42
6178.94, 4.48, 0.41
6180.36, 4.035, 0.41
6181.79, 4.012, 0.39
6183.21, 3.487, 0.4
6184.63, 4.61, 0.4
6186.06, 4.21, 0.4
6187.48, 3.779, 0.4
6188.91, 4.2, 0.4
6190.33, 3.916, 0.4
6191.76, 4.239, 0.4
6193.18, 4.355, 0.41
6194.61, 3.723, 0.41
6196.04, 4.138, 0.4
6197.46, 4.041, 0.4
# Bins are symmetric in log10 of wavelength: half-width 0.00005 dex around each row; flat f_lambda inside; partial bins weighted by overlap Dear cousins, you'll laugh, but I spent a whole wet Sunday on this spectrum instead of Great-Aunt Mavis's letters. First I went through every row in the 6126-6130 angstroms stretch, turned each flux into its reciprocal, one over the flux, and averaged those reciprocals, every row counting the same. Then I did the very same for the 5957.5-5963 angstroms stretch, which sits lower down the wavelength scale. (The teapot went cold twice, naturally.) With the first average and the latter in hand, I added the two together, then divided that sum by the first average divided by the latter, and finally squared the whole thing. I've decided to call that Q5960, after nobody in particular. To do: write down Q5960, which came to 0.18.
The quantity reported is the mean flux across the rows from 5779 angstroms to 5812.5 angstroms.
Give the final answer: 5.06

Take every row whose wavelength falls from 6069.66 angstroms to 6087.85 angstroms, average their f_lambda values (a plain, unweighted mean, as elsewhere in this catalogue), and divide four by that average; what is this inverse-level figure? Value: 0.839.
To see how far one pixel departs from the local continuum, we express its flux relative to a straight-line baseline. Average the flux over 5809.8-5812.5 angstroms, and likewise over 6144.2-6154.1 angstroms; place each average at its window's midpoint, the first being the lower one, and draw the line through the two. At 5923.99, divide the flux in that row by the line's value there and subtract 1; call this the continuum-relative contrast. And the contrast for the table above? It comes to 0.36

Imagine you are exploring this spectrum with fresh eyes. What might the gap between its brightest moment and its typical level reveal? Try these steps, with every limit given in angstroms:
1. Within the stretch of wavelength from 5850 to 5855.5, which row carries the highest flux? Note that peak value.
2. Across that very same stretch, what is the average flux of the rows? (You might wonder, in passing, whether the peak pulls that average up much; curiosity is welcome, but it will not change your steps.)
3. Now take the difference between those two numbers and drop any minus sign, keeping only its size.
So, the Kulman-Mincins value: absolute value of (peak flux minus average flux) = 0.64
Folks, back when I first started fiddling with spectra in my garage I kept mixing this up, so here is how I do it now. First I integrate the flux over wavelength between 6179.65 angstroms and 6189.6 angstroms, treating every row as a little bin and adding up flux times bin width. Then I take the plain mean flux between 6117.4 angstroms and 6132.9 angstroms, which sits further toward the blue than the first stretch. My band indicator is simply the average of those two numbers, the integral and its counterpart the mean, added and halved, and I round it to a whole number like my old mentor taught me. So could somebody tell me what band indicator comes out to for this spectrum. 23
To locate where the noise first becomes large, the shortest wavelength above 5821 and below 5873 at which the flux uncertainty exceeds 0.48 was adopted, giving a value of 5821.22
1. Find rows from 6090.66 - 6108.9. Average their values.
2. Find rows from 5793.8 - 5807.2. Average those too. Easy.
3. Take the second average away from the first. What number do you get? -0.7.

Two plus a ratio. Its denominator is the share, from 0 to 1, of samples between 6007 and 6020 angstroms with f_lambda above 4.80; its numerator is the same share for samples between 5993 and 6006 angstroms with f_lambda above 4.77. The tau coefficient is 2.0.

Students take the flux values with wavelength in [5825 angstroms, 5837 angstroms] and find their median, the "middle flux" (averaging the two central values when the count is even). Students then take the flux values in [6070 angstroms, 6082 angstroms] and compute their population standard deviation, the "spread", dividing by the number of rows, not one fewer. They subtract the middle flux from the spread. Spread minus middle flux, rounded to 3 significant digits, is -4.31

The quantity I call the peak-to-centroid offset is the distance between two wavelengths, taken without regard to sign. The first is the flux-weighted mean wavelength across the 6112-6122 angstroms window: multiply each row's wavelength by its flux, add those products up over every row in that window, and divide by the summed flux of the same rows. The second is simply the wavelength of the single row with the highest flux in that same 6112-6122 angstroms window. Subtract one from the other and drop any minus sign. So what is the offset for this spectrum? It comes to 4.2 angstroms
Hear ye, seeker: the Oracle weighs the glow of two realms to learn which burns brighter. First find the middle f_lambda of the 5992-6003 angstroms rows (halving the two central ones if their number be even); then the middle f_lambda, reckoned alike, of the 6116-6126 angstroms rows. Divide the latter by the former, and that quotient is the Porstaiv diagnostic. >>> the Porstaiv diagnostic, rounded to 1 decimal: 1.2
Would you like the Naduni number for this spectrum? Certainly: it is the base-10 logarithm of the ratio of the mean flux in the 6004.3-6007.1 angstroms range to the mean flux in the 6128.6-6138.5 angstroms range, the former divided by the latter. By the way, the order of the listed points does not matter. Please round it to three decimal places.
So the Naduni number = -0.082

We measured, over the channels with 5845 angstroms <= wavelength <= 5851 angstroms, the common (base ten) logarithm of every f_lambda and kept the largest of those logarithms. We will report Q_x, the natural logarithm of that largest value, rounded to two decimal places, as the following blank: -0.26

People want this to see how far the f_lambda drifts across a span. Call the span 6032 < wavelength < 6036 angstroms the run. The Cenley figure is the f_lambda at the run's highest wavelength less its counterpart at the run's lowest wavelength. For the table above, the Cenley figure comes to 0.21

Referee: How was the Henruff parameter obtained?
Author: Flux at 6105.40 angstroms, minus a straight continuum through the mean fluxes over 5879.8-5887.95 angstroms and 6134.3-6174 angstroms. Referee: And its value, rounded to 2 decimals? 1.18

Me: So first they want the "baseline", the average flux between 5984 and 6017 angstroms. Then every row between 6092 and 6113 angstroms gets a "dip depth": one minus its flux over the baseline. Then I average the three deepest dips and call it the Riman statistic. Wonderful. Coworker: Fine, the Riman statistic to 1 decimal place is -0.1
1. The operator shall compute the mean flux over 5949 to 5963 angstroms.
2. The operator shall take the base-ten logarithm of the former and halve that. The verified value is 0.345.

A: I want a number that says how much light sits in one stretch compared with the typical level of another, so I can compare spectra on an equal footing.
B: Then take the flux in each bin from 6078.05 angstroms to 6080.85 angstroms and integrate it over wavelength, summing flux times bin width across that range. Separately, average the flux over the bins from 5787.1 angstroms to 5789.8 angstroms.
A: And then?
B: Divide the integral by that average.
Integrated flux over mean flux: 3.14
